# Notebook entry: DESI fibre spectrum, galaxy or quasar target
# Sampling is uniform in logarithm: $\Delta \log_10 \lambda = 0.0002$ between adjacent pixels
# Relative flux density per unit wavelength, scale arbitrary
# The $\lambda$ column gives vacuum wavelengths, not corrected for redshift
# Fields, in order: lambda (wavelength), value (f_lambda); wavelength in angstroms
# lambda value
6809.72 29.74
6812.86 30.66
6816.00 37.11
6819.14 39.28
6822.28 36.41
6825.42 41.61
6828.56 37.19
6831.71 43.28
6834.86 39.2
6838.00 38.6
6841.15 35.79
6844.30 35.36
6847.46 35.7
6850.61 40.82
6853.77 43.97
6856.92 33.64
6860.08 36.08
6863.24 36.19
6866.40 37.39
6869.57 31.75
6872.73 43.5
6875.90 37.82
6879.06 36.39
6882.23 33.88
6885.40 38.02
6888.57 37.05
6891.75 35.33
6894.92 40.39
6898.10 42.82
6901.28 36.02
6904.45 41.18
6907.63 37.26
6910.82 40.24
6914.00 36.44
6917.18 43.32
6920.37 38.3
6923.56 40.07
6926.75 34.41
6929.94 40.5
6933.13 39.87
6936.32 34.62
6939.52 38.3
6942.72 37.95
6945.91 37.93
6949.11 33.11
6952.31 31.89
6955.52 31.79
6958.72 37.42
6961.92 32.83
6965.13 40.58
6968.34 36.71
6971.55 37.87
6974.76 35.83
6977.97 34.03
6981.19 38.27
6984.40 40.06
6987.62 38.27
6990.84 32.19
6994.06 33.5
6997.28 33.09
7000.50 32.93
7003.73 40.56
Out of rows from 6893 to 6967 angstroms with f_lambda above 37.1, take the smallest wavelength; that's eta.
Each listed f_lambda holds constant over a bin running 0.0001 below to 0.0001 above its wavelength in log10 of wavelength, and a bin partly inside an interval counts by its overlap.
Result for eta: 6894.92 angstroms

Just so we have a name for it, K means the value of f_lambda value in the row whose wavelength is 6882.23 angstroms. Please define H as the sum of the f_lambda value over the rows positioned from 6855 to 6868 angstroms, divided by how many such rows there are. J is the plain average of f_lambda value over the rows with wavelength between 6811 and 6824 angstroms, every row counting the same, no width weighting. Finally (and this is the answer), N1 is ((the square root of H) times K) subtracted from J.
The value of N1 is -167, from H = 35.8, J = 35.9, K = 33.88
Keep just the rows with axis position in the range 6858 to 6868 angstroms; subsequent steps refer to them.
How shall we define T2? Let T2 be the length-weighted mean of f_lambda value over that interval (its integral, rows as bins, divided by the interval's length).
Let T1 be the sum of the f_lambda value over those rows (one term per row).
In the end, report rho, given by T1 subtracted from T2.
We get -73.3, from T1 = 110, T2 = 36.4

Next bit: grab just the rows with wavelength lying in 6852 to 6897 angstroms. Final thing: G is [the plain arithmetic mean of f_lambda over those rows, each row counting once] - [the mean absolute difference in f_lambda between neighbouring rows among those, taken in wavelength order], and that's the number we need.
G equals 33.2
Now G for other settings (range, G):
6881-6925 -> 34.7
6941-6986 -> 33.2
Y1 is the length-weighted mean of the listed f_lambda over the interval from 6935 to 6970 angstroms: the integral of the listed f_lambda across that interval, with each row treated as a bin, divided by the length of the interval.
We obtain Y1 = 35.7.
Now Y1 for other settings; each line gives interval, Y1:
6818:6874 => 38.1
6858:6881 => 36.9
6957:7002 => 36.0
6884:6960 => 37.7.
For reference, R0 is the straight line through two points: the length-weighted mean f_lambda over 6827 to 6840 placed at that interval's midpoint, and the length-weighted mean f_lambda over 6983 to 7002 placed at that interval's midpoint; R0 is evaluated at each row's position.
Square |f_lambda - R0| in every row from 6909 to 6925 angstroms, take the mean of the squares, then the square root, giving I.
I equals 3.46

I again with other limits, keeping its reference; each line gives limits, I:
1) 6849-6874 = 4.20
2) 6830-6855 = 3.19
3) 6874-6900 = 2.78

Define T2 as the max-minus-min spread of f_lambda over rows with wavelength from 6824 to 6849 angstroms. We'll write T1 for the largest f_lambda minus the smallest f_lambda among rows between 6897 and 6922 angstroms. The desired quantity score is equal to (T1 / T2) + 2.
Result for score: 2.92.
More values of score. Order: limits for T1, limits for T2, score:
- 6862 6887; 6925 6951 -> 3.59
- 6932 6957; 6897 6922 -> 3.11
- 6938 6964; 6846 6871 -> 2.53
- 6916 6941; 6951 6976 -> 3.01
